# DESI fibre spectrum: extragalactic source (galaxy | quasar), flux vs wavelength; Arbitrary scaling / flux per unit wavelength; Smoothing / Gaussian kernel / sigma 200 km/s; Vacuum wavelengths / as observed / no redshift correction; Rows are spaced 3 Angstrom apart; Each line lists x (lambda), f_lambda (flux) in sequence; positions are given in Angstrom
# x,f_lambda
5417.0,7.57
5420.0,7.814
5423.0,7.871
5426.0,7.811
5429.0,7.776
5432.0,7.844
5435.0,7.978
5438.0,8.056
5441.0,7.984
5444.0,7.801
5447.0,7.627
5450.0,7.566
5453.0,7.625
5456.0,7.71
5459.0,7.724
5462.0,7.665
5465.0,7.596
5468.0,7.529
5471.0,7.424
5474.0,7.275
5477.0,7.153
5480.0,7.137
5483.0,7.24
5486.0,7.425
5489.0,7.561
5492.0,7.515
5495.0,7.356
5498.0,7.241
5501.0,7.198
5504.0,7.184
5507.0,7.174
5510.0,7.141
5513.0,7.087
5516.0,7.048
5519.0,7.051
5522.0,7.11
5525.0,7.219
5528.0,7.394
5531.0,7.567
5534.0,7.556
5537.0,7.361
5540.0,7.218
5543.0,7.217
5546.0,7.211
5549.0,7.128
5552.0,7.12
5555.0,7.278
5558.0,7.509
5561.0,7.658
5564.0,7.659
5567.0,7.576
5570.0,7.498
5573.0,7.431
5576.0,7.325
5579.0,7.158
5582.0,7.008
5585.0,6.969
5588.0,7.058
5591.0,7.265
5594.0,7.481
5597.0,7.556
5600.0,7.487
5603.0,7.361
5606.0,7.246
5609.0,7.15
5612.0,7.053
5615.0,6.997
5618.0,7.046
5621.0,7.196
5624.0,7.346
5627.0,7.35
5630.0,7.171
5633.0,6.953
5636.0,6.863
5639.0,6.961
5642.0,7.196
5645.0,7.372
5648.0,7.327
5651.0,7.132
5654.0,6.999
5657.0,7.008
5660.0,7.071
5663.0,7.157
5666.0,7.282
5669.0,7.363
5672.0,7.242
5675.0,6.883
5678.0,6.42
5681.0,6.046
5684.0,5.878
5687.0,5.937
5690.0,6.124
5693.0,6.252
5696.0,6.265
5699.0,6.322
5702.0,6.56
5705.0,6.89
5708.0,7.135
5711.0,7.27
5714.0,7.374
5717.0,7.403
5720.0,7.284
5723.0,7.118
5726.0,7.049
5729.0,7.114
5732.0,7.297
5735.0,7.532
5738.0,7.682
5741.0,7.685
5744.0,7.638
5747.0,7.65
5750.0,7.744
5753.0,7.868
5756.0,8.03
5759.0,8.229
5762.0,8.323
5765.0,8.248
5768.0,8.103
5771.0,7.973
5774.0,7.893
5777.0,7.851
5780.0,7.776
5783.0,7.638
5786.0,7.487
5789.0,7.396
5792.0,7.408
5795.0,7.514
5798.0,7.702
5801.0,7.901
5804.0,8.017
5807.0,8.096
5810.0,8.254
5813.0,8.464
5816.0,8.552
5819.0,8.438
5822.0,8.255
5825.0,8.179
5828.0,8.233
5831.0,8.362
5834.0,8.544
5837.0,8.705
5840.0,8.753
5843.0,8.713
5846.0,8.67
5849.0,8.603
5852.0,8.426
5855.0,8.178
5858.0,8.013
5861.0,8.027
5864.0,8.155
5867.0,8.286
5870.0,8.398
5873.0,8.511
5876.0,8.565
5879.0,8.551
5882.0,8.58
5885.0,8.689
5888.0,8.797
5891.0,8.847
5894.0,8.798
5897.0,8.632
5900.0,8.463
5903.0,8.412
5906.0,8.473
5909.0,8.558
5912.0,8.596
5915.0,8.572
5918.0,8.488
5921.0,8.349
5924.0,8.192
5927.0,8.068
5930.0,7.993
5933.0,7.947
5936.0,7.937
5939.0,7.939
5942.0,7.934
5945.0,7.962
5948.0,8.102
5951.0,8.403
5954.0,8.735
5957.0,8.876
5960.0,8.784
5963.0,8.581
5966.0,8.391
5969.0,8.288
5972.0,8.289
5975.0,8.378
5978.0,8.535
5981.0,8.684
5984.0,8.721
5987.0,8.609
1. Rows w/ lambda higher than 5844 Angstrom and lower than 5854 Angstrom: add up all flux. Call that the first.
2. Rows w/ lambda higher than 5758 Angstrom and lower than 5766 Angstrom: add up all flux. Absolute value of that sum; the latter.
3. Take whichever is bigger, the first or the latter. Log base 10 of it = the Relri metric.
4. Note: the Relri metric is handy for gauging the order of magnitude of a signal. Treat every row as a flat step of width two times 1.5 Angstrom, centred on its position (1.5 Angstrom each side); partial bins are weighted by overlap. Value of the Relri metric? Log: 1.41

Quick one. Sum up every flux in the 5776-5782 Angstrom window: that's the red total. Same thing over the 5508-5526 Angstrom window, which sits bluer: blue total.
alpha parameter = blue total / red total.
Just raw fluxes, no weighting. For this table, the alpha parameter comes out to 2.7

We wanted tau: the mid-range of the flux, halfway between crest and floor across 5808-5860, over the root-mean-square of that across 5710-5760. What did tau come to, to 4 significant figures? 1.113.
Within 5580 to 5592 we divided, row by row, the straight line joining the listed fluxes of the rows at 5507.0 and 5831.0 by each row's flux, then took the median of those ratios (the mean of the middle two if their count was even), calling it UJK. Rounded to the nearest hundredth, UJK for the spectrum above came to 1.06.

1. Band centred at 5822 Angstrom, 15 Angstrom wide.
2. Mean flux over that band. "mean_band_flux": 8.3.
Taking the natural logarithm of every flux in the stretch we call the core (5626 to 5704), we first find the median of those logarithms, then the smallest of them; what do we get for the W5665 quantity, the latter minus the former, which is -0.17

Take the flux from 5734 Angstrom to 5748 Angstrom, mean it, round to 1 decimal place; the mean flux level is 7.6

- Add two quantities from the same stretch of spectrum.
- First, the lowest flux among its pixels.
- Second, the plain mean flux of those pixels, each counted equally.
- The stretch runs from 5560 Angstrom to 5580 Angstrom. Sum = 14.6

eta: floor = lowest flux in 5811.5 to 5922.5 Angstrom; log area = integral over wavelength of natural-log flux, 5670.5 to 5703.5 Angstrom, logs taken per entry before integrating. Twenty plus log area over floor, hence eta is 28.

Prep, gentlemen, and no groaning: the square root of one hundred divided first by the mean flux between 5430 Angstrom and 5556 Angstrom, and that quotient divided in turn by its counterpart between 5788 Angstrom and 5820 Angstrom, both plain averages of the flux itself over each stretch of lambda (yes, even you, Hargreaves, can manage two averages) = 1.30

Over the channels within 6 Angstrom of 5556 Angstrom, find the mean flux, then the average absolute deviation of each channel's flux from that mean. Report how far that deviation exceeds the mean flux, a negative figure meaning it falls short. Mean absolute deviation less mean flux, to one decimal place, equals -7.2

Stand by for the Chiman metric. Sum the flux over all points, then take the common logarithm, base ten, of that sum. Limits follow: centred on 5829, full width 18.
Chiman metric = 1.701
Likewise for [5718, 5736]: 1.637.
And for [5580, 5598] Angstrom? 1.637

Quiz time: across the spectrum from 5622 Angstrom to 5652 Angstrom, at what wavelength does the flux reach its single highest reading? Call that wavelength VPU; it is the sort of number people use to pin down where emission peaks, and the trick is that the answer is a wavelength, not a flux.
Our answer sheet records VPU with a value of 5645.0 Angstrom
